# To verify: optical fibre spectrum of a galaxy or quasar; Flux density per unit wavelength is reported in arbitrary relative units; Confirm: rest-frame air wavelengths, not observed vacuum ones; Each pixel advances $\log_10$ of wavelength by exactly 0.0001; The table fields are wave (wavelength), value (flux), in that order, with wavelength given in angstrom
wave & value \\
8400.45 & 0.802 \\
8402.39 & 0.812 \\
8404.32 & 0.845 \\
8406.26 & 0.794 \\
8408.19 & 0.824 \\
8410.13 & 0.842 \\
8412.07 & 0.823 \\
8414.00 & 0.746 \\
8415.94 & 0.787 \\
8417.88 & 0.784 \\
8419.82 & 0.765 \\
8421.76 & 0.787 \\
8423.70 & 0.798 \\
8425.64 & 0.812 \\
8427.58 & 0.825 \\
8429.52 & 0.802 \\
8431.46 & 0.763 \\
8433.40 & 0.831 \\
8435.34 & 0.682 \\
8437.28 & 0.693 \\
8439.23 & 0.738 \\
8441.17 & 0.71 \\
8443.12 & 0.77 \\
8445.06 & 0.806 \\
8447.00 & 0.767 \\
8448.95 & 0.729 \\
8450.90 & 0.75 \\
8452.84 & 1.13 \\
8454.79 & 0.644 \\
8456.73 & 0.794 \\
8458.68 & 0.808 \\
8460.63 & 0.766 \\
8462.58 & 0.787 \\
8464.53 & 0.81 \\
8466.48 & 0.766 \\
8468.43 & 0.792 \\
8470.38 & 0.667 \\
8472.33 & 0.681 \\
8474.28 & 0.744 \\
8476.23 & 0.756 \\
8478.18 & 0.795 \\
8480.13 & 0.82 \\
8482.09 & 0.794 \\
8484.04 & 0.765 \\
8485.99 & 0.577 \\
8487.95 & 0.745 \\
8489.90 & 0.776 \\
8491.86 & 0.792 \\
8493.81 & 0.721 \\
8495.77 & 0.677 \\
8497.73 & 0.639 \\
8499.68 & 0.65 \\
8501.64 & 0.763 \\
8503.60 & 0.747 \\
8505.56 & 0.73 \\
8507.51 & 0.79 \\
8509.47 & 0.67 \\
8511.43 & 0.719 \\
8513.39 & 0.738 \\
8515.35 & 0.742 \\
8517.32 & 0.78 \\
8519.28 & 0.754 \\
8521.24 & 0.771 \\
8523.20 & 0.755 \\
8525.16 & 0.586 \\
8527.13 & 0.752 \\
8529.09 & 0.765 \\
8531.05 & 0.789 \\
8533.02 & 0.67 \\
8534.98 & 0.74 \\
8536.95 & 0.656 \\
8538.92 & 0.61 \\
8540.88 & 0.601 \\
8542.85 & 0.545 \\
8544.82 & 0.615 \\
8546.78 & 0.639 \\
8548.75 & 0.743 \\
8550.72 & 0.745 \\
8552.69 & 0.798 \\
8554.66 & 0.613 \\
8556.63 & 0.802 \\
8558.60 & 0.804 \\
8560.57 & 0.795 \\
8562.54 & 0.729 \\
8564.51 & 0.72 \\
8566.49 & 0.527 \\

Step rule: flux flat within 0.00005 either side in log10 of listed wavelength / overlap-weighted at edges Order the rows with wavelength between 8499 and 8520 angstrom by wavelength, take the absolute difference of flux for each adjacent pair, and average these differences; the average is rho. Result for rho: 0.046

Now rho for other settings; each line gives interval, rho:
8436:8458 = 0.128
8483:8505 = 0.070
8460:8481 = 0.039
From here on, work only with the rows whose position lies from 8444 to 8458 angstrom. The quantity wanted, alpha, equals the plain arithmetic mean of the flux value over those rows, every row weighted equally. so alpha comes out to 0.80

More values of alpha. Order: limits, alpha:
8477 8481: 0.81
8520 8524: 0.76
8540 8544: 0.57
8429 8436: 0.77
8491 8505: 0.71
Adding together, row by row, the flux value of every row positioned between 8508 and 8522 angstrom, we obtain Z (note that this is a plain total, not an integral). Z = 5.2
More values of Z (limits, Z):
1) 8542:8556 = 4.7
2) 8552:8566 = 5.3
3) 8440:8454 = 5.7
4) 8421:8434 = 5.6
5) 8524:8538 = 5.0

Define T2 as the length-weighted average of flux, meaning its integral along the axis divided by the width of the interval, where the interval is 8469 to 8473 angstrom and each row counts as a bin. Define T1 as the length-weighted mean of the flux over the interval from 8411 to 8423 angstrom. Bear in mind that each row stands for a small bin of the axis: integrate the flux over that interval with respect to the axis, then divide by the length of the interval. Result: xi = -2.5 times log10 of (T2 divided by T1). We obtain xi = 0.14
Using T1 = 0.78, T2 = 0.686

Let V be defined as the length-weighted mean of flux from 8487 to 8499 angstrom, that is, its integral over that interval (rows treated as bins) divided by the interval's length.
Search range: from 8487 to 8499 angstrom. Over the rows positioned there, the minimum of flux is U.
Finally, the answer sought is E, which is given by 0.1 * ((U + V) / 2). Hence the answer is 0.068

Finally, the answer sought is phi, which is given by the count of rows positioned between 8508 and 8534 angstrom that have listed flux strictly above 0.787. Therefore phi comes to 1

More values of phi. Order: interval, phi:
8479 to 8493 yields 3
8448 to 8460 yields 3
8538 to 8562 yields 4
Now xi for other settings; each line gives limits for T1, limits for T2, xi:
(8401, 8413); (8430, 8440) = 0.11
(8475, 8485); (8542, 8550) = 0.22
